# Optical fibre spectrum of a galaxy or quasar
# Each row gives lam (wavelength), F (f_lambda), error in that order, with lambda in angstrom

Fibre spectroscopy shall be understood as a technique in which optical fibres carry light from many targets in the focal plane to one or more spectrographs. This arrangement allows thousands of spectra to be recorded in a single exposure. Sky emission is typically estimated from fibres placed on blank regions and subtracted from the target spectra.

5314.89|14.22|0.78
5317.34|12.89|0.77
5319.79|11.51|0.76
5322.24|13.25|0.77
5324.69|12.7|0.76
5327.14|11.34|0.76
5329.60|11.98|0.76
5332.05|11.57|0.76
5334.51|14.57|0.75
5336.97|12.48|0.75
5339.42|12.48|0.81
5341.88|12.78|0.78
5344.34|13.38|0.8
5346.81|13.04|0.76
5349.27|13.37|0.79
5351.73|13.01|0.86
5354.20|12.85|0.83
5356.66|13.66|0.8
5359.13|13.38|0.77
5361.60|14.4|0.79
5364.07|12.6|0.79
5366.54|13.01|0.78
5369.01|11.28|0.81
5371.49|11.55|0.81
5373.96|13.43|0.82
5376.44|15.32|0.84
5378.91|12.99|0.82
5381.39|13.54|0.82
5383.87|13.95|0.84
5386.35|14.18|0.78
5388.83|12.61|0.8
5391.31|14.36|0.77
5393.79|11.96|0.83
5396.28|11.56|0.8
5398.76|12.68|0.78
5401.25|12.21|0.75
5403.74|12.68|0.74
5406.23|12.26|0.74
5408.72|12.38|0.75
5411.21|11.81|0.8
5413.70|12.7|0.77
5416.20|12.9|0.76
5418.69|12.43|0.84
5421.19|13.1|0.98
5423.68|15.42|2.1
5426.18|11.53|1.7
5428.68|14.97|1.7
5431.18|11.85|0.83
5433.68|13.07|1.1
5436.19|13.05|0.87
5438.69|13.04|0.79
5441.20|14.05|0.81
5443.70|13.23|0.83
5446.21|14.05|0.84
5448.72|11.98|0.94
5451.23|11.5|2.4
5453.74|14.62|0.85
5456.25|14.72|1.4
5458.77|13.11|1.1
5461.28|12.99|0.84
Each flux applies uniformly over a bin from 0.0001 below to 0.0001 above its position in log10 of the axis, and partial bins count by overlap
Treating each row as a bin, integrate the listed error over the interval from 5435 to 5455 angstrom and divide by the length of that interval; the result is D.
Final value 1.04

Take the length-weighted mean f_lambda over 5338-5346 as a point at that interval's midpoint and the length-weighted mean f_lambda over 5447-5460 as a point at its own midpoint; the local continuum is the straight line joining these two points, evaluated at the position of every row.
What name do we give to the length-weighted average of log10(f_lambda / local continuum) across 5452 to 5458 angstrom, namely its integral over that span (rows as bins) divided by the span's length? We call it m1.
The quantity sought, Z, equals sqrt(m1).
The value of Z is 0.18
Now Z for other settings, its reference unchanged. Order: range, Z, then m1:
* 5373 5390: 0.15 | 0.023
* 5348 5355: 0.08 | 0.006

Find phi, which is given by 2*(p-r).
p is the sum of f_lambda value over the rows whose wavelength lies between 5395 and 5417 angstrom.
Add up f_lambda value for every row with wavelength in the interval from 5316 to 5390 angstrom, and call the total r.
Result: -556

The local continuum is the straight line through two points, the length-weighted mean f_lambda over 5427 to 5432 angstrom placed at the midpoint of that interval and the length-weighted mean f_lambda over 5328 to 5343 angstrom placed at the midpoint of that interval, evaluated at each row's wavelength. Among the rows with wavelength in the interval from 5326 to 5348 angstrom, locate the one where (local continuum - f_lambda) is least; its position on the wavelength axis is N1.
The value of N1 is 5334.51 angstrom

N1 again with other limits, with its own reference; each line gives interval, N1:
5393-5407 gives 5398.76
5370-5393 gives 5376.44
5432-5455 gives 5453.74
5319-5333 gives 5322.24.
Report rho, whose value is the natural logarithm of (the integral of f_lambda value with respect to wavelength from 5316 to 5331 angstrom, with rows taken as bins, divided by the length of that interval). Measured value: 2.51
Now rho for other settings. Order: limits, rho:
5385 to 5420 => 2.54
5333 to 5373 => 2.56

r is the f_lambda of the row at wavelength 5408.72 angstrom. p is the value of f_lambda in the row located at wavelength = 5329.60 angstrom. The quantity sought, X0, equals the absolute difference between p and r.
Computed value 0.40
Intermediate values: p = 11.98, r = 12.38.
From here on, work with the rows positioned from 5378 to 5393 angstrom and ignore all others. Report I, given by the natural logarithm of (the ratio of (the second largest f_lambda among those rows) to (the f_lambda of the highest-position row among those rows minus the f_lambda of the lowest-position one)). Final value 2.3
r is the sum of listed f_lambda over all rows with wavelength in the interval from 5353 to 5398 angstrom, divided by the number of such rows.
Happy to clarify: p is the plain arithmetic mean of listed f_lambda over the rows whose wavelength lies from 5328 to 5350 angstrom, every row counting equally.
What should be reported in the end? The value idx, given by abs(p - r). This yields 0.3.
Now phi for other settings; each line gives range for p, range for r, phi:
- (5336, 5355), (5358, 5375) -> 27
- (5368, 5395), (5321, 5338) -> 115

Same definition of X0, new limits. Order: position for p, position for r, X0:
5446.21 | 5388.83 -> 1.44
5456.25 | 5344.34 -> 1.34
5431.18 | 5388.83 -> 0.76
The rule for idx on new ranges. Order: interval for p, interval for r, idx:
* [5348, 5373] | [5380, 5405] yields 0.1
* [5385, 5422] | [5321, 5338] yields 0.1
